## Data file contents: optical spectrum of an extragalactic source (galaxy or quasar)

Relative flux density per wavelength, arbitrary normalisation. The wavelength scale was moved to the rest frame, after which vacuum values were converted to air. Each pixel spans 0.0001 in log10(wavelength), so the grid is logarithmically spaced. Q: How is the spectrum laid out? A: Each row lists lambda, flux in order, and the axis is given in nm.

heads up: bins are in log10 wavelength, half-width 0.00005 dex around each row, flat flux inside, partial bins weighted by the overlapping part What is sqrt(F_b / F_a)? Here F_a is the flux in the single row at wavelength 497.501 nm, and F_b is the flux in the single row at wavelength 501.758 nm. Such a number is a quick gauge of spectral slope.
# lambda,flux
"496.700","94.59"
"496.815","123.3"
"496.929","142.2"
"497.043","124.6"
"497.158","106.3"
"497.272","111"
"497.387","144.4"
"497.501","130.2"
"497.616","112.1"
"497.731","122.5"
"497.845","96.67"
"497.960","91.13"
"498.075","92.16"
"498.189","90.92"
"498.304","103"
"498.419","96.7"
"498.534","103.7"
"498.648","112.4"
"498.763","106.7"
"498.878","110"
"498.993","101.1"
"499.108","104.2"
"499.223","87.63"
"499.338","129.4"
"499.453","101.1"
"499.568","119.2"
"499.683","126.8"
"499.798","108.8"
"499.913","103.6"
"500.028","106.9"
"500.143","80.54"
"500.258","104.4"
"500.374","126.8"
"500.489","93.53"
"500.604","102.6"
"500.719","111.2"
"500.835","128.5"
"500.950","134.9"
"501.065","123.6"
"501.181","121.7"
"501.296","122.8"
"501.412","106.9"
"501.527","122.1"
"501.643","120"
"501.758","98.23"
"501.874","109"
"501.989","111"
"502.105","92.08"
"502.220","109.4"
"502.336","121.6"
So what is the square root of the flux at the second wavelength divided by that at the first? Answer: 0.869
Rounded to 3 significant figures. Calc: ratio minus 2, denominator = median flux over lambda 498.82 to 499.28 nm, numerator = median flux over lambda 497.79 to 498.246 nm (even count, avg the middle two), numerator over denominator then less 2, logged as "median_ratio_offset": -1.11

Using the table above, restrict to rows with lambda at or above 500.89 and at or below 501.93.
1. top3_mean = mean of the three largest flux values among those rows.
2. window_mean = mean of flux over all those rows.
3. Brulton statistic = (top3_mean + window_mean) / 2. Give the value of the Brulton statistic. 122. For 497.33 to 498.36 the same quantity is 121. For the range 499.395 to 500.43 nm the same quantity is 116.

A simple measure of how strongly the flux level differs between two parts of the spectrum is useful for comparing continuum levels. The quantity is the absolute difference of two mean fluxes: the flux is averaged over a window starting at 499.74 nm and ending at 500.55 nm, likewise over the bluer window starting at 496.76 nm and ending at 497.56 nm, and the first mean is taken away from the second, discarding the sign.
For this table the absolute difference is 22.5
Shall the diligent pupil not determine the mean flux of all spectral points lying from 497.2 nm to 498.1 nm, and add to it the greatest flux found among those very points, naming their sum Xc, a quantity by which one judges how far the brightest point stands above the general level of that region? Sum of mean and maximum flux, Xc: 257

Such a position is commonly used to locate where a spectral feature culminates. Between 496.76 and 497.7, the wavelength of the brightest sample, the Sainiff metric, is 497.387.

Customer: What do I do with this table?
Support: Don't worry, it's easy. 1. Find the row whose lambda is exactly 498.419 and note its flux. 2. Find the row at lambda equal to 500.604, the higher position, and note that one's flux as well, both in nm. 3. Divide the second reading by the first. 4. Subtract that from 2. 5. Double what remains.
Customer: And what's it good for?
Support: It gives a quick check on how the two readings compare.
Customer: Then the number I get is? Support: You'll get 1.88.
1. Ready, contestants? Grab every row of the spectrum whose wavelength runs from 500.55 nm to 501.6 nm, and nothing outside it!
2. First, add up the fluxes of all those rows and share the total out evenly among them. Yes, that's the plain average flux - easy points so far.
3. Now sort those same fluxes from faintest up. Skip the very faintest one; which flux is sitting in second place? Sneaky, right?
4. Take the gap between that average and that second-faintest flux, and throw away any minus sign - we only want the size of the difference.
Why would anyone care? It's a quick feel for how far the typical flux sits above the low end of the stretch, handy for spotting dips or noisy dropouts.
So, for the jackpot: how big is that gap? 12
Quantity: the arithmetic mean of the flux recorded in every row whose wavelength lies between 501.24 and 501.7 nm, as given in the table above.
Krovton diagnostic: 118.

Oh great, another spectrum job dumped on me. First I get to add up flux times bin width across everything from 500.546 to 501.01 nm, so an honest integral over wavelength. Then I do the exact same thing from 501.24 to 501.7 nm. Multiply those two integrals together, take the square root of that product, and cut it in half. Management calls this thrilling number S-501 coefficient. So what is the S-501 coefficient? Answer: 27.4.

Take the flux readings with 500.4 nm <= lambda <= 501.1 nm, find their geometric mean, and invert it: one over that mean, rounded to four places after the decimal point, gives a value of 0.0087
